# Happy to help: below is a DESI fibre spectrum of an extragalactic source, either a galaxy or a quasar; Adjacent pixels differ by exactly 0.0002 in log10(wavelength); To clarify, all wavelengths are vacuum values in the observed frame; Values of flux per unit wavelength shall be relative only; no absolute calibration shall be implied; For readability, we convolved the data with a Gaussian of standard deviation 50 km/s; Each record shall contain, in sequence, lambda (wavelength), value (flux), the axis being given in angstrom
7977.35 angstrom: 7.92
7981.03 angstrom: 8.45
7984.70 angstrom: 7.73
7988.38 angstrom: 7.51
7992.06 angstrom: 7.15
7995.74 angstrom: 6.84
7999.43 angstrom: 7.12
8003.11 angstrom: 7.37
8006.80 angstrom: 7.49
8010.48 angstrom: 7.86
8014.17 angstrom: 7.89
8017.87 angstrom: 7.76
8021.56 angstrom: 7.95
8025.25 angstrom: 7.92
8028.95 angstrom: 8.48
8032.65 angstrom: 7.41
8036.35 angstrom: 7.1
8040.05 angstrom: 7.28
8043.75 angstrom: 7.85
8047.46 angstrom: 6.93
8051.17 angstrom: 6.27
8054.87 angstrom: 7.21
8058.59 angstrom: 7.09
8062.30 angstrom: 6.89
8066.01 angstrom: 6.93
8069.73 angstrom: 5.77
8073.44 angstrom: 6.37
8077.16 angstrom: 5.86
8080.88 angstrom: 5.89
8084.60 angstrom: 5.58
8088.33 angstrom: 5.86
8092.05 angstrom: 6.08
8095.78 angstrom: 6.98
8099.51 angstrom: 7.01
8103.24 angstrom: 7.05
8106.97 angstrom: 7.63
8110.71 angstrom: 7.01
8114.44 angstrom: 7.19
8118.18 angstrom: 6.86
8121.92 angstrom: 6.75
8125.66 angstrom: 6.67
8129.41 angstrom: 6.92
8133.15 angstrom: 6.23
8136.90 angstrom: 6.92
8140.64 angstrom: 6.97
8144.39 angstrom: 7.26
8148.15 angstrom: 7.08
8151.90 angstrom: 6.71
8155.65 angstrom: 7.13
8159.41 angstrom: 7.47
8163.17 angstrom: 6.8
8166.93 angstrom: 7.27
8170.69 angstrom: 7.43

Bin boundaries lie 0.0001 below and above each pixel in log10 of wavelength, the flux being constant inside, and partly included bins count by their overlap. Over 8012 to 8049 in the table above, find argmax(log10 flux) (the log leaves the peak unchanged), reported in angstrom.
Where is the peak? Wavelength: 8028.95 angstrom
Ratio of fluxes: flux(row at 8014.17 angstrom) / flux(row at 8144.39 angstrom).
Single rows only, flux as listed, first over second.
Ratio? 1.09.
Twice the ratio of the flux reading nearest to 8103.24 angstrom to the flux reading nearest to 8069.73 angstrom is 2.4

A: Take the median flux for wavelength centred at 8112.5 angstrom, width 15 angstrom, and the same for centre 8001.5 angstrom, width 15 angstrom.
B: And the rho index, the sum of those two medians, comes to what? 14.3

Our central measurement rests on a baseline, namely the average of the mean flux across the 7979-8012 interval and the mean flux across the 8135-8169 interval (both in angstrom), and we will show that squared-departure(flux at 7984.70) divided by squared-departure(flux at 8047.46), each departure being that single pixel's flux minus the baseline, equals 1.6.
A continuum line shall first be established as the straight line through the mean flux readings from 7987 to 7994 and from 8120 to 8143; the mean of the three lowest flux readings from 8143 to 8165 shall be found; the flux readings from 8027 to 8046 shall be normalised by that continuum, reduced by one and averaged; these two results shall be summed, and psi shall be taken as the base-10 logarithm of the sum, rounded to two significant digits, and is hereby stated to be 0.84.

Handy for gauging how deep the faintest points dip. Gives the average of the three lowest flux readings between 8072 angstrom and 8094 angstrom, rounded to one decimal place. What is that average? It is 5.8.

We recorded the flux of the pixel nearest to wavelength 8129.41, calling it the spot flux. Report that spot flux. 6.92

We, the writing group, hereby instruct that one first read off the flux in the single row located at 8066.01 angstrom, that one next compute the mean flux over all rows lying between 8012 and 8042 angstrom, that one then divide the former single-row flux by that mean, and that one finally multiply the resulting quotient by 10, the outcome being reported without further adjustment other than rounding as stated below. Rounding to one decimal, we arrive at 9.0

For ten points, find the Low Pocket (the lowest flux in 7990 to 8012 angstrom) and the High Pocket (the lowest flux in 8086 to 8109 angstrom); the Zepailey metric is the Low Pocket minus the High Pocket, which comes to 1.0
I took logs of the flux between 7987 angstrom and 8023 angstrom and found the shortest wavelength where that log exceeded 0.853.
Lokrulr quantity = 7988.38 angstrom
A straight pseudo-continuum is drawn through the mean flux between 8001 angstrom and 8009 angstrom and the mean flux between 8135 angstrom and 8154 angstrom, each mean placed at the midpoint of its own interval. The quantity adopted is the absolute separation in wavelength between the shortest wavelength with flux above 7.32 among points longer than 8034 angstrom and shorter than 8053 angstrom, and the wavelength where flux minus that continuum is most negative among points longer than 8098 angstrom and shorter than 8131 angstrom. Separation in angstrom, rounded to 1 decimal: 81.9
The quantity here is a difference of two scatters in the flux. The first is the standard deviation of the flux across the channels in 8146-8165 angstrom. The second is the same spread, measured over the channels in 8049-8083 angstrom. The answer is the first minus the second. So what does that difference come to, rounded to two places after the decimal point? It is -0.27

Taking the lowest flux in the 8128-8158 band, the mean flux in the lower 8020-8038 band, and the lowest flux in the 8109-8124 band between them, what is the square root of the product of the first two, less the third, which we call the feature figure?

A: 0.2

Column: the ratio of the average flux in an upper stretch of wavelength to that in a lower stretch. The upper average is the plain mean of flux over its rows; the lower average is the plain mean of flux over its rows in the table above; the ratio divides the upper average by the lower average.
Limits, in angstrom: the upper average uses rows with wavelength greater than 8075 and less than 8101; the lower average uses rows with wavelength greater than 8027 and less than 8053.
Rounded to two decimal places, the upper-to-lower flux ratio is 0.84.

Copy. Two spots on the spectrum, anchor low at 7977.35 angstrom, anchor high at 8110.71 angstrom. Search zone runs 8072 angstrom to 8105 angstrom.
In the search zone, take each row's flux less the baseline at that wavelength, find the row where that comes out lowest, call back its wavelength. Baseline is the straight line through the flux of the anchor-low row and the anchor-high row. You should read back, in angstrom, 8084.60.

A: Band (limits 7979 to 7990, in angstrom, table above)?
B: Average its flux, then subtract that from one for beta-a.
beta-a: -6.9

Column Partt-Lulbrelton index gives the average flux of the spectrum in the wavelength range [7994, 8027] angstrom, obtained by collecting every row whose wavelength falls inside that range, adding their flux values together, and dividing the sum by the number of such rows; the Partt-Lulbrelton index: 7.58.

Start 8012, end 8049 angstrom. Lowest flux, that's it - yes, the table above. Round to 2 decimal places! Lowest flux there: 6.93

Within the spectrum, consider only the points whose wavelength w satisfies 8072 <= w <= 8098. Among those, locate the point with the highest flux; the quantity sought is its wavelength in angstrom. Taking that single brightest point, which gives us 8095.78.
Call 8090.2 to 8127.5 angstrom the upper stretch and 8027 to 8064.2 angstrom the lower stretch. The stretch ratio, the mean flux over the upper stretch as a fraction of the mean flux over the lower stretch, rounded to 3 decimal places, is 0.955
